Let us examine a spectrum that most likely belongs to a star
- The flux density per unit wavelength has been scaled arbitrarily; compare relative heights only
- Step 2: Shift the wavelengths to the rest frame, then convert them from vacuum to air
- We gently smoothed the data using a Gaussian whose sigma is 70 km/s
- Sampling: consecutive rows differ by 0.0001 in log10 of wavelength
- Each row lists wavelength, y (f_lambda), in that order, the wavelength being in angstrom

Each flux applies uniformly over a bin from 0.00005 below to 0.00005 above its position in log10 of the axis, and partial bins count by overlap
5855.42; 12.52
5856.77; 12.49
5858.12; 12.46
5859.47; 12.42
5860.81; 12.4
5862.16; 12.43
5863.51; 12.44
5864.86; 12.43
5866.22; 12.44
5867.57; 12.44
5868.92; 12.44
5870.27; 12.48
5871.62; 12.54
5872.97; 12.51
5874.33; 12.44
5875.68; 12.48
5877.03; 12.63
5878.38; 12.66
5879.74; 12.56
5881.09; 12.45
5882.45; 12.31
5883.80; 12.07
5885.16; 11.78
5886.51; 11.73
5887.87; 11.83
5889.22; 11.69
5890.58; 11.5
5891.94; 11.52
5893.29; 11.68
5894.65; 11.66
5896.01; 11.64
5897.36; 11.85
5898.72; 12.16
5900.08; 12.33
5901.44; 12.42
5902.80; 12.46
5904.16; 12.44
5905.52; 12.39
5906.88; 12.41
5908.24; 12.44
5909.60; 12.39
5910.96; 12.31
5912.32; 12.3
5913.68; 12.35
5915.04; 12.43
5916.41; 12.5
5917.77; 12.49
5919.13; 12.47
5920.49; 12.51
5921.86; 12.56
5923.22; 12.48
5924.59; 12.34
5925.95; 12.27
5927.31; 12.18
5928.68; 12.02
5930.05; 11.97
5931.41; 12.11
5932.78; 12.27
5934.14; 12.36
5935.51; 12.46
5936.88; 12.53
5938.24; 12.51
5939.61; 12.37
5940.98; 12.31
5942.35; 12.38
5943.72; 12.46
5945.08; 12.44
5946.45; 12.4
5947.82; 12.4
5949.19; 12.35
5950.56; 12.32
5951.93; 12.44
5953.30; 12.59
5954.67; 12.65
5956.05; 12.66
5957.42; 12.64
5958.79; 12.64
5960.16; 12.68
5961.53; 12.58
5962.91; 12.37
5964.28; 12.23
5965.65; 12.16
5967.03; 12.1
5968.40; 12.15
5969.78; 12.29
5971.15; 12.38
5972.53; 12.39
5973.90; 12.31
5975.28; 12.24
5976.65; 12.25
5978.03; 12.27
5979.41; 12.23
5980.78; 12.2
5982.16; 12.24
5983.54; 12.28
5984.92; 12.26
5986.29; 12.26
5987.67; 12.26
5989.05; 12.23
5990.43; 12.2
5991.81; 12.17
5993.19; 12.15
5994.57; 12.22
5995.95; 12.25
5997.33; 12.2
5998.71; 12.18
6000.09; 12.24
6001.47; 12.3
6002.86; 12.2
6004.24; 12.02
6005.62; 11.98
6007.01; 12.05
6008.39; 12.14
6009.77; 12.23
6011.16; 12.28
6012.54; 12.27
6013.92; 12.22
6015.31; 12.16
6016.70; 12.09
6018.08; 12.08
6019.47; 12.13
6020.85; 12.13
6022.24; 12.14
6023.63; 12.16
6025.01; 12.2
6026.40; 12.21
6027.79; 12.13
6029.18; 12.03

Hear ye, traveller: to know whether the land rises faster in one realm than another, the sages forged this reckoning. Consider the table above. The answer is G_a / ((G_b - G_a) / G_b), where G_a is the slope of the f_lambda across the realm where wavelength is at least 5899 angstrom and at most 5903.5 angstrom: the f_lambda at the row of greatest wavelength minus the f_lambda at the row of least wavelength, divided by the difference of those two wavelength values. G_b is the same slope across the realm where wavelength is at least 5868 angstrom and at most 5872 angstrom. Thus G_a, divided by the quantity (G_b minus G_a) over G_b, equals -0.16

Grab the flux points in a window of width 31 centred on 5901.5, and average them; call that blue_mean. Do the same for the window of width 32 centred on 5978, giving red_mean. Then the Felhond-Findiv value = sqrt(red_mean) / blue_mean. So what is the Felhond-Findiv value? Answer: 0.289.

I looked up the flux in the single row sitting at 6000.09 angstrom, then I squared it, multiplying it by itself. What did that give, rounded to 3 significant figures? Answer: 150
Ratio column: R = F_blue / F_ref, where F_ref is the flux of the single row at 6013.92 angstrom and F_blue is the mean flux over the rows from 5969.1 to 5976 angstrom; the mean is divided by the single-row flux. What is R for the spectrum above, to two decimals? 1.01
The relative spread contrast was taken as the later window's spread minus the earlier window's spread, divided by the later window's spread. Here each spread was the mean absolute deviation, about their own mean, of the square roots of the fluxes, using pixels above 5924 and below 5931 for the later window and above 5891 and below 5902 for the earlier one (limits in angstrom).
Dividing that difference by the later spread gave -1.3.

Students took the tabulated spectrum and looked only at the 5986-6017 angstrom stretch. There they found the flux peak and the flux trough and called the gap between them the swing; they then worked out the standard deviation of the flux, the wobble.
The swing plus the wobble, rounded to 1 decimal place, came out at 0.4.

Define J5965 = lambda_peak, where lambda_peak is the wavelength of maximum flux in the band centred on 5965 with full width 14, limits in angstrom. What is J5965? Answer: 5960.16 angstrom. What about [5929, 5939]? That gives 5936.88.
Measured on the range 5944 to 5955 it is 5954.67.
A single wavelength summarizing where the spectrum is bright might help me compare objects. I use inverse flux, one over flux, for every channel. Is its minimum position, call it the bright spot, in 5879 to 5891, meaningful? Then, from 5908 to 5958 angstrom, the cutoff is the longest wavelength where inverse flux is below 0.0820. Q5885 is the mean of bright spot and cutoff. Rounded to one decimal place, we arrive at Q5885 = 5918.6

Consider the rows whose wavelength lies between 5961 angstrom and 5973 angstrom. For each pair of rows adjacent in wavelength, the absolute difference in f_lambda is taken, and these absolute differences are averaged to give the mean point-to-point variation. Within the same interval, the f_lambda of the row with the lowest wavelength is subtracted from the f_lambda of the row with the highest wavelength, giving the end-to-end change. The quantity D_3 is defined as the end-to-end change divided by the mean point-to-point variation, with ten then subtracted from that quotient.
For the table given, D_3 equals -12.0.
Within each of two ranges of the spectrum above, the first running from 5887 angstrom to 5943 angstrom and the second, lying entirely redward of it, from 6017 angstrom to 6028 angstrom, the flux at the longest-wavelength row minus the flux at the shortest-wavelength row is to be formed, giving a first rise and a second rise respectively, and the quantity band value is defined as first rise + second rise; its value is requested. 0.60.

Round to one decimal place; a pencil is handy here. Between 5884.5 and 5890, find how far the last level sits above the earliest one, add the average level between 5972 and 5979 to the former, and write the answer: 12.2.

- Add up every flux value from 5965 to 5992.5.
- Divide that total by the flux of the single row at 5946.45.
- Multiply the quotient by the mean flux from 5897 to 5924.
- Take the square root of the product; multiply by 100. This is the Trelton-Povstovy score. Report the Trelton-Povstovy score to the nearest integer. 1564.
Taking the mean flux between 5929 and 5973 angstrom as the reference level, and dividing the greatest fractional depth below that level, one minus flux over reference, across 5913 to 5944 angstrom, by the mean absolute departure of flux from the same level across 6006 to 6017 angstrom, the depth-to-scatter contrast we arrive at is 0.2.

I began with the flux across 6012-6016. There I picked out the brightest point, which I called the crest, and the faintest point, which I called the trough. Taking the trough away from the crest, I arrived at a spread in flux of 0.11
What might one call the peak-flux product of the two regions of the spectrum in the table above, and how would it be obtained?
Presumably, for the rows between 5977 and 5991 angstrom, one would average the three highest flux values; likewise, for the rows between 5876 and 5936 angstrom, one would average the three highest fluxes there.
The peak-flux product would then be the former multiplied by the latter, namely 154.8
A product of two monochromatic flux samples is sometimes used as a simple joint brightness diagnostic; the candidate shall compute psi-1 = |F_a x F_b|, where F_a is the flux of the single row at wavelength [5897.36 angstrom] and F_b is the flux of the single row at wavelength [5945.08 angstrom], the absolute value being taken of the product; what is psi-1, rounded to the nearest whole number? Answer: 147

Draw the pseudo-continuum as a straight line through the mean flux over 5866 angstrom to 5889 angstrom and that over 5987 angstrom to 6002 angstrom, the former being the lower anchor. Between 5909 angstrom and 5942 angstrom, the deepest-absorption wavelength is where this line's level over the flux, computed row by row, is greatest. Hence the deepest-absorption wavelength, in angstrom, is 5930.05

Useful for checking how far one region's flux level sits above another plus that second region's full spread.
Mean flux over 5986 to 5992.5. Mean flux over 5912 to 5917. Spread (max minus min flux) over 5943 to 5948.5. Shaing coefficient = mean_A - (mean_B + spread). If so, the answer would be -0.23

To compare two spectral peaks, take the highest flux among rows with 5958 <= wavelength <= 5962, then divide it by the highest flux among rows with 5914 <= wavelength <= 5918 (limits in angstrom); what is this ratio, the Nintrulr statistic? 1.01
